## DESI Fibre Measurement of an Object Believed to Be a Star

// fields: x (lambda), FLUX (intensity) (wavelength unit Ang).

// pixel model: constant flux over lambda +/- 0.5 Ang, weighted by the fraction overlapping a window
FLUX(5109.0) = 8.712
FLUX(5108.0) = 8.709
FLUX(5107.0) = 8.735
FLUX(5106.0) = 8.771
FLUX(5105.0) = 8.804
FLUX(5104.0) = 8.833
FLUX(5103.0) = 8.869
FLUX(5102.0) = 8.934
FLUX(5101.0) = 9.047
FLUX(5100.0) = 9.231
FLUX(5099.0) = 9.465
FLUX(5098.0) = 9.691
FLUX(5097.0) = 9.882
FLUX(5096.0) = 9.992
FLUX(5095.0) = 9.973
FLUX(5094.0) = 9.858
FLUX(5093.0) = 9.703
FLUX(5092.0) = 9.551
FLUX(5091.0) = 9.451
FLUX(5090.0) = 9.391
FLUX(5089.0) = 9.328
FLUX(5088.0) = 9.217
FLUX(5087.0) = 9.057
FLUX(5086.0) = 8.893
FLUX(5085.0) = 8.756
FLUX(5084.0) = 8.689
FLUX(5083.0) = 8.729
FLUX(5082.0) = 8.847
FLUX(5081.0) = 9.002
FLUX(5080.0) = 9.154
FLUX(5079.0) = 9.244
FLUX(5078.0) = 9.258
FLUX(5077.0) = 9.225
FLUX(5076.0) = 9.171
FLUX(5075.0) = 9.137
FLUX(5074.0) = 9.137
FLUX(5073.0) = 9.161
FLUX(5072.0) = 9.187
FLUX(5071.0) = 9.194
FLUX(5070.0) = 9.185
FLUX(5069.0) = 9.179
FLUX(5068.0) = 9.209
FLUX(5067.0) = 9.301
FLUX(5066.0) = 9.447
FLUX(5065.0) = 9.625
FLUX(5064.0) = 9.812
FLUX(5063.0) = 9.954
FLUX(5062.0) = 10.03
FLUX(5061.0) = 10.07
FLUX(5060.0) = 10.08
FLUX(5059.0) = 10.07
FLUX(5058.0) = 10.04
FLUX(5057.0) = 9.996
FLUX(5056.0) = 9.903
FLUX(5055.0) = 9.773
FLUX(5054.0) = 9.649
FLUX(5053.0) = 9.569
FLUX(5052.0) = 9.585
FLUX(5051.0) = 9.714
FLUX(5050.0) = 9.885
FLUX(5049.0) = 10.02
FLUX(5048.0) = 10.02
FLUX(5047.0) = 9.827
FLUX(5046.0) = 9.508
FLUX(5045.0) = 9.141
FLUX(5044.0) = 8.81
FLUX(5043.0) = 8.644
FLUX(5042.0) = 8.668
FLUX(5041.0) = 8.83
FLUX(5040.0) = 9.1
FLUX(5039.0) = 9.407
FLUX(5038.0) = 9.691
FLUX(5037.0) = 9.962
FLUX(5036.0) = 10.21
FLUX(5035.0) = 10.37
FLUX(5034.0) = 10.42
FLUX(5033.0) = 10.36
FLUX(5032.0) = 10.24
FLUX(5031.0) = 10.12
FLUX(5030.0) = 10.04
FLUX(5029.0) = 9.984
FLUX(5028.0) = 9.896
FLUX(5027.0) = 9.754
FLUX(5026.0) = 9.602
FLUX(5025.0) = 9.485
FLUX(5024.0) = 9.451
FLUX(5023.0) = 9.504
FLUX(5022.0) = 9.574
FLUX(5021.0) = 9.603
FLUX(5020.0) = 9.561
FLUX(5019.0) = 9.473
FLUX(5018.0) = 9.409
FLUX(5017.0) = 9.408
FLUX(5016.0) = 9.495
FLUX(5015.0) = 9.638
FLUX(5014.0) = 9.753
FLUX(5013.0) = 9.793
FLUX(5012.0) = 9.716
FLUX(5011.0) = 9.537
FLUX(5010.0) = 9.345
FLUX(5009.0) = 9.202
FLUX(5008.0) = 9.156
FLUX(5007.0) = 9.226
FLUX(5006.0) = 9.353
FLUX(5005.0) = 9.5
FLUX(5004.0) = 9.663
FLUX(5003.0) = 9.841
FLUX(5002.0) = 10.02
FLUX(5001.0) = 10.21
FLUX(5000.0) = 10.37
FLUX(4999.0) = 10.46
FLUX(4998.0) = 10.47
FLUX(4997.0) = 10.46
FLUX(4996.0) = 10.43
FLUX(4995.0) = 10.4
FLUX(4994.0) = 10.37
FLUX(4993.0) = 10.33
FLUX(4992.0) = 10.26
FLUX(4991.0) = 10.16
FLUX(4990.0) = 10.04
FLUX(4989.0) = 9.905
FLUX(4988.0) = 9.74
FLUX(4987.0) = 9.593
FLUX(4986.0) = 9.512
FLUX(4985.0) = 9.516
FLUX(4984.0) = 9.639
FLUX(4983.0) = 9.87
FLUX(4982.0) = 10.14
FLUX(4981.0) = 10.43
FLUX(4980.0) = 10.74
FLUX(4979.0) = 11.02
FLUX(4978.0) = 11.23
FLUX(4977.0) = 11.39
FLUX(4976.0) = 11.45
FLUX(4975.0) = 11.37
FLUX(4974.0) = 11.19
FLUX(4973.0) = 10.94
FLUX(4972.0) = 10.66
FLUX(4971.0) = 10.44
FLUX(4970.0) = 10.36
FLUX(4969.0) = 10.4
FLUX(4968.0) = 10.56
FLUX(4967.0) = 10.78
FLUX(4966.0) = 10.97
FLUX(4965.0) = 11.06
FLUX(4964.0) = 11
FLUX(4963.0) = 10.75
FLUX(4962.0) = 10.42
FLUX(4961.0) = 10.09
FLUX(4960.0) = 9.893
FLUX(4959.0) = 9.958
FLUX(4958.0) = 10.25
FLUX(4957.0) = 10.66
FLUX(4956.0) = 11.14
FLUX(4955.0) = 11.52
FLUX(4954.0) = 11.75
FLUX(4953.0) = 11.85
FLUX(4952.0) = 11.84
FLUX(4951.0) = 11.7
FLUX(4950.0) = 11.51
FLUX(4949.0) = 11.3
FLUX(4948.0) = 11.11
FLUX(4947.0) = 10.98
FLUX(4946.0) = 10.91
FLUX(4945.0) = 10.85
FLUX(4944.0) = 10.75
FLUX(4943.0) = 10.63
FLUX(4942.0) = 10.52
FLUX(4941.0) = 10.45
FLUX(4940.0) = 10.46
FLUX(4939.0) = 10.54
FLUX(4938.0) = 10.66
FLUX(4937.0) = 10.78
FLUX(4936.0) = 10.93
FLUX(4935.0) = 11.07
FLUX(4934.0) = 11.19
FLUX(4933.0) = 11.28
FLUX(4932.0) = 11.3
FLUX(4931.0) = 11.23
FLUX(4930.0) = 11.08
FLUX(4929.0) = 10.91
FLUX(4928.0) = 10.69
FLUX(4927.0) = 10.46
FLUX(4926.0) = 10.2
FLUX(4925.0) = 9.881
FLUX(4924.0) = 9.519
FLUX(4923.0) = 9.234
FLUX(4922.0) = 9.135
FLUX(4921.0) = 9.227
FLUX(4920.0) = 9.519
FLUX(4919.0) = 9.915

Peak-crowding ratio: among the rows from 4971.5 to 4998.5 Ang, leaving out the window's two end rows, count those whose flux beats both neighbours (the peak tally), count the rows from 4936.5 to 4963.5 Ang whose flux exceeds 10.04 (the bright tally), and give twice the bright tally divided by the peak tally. 50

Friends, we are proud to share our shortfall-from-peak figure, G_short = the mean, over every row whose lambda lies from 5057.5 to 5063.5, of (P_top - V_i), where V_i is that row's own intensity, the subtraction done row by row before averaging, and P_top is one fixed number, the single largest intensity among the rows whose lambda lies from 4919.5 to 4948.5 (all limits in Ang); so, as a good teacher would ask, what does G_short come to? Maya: 1.3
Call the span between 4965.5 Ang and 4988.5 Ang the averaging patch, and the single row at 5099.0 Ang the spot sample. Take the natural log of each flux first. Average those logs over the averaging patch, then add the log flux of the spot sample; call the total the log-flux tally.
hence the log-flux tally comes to 4.60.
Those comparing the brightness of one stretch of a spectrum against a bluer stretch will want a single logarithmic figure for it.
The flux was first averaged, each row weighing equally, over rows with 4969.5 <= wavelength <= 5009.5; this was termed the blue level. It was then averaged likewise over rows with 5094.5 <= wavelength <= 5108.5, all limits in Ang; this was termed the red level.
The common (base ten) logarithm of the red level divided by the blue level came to -0.045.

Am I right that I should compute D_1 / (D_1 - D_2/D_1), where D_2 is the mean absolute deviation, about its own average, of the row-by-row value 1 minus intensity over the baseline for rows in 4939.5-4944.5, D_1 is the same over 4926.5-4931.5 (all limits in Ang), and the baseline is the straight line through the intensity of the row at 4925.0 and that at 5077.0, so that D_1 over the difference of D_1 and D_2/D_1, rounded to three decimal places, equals -0.059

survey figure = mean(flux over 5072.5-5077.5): 9.17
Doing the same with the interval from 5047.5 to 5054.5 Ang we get 9.78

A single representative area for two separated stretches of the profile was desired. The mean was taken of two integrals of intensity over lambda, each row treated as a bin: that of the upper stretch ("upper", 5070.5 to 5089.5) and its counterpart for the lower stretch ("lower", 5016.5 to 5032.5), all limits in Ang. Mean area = 164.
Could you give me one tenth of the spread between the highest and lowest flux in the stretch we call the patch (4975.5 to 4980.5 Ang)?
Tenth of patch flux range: 0.071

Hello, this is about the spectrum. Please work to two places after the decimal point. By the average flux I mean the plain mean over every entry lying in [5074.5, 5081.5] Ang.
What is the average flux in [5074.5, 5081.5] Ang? 9.17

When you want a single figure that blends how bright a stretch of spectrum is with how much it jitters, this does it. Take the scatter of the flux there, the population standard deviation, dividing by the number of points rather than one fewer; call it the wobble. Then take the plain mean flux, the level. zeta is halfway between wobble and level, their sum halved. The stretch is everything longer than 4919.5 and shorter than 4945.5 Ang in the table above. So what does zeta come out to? 5.6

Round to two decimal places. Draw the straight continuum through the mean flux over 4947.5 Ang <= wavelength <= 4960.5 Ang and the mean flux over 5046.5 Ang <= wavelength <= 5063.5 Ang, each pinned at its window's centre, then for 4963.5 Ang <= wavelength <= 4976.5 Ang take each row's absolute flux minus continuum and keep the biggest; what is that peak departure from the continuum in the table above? 0.60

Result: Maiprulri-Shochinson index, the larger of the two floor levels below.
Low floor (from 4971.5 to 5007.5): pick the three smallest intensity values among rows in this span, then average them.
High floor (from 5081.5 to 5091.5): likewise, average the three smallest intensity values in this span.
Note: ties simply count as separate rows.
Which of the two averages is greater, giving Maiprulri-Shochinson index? 9.4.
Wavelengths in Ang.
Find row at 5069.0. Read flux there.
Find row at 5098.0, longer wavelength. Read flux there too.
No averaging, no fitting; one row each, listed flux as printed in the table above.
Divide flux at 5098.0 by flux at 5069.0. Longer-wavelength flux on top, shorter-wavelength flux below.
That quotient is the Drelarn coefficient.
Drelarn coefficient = 1.06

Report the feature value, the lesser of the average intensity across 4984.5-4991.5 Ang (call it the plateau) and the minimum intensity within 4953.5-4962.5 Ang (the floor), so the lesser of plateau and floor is 9.78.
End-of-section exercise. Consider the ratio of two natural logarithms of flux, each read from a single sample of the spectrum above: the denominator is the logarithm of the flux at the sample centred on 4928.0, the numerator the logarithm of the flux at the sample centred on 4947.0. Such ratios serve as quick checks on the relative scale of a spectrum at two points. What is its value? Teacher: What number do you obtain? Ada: 1.01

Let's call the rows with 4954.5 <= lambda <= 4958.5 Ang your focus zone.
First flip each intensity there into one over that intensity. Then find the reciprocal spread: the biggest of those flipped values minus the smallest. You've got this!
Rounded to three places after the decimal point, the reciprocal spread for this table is 0.011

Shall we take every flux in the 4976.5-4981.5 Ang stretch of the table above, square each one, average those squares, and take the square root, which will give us 11.0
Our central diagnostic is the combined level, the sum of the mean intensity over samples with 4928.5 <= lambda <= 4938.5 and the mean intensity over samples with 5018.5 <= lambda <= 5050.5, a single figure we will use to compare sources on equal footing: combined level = 20.7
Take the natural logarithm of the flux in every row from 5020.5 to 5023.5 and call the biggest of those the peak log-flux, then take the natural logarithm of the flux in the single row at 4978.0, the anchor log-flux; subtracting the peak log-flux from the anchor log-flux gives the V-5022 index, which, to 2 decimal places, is 0.16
